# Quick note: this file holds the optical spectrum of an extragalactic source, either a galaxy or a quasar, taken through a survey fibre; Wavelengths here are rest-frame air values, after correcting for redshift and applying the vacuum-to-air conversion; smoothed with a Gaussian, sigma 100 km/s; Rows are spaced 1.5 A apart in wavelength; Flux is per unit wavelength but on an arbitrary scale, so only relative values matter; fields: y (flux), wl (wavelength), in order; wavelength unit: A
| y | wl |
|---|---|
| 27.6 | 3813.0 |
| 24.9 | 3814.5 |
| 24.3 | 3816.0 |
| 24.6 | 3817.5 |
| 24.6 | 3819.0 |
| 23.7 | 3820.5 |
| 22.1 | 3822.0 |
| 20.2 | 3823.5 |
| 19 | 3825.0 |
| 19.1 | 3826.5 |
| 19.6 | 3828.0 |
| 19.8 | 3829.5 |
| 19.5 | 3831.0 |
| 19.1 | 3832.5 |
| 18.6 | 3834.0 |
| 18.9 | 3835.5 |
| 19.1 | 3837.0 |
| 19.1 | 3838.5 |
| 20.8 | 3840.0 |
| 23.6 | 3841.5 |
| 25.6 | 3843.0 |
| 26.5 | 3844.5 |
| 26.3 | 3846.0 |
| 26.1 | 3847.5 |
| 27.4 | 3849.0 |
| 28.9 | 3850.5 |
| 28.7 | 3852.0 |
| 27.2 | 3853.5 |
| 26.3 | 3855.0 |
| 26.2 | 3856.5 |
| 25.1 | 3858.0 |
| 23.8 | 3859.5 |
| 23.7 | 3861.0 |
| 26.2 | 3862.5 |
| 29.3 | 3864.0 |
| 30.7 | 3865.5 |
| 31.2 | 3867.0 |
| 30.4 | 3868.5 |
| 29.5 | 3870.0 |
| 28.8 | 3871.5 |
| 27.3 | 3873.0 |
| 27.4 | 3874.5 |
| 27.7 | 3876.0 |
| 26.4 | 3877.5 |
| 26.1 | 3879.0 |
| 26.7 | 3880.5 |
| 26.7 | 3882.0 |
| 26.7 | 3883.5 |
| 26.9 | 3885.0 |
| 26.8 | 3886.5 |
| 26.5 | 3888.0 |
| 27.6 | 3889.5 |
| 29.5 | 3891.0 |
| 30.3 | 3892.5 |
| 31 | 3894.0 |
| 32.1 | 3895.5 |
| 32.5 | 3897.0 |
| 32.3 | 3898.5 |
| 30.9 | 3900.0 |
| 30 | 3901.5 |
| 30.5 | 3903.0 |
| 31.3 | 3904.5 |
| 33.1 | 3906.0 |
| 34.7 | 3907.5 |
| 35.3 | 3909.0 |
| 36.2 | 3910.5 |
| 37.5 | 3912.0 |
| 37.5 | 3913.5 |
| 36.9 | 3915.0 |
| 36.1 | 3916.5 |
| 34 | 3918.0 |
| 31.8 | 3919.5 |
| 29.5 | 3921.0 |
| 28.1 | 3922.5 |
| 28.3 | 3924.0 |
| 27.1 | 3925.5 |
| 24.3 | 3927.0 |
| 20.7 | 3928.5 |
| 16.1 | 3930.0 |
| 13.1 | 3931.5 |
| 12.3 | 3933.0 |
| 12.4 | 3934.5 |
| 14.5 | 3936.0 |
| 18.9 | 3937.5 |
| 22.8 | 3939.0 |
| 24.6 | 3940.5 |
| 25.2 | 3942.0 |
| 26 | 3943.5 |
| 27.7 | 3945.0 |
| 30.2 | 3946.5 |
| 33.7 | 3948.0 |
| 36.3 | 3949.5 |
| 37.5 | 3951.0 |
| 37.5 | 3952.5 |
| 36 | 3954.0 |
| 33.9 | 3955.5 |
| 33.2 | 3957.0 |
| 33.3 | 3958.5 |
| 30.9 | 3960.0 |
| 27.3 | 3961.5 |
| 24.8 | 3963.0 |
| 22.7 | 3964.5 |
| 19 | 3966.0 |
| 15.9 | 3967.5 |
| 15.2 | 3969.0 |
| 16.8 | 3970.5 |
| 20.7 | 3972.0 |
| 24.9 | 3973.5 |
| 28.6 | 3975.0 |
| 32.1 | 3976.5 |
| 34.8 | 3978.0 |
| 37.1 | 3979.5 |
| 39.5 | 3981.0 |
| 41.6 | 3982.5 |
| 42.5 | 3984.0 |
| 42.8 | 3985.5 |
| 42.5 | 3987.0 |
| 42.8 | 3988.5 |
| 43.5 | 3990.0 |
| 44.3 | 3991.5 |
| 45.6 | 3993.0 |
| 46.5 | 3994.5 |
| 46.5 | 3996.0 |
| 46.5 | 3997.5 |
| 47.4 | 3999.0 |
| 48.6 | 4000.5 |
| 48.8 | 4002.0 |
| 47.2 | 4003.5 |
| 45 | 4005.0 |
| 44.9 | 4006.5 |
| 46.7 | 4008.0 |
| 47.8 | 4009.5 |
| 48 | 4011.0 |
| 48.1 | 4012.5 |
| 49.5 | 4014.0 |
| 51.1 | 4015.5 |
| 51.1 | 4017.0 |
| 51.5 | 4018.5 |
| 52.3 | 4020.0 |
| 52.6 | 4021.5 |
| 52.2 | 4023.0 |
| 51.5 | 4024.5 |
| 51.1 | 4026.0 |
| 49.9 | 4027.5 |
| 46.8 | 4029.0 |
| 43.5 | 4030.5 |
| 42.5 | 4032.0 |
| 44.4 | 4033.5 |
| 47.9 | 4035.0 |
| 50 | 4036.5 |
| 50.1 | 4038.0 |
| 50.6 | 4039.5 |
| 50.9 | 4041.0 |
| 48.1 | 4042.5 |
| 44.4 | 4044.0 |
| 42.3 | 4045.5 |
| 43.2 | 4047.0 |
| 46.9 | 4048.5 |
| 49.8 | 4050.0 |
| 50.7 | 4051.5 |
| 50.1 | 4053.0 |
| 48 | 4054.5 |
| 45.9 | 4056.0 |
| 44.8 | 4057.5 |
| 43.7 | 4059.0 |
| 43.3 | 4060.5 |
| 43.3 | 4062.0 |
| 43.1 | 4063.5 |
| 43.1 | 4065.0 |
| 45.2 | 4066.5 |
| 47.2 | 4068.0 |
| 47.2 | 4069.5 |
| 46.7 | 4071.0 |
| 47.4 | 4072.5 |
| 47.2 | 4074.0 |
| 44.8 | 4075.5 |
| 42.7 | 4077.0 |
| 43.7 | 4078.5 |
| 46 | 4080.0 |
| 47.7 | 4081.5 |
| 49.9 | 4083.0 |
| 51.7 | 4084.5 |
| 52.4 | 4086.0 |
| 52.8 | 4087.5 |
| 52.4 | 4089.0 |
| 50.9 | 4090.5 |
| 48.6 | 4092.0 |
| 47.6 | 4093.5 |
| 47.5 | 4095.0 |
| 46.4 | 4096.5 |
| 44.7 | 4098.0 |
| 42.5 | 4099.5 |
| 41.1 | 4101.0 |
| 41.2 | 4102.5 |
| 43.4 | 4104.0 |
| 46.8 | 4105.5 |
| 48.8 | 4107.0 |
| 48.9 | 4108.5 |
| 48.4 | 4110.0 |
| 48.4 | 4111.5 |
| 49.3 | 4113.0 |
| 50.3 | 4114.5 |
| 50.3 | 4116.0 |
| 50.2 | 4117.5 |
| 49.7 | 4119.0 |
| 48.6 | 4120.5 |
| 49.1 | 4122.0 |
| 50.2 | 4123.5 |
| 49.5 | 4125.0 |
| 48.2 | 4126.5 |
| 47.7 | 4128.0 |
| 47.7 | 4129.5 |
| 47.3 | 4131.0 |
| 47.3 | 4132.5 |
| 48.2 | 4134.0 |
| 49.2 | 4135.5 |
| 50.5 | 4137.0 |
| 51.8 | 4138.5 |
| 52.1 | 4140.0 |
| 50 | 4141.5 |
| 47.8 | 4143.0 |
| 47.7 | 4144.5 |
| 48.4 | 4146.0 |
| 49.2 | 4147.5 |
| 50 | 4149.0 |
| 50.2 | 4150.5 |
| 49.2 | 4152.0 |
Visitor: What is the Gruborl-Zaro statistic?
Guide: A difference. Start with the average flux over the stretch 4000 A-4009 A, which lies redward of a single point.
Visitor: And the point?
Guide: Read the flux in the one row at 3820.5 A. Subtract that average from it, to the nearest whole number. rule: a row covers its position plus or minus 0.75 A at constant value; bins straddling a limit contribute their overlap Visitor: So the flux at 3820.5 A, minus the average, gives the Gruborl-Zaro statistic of -23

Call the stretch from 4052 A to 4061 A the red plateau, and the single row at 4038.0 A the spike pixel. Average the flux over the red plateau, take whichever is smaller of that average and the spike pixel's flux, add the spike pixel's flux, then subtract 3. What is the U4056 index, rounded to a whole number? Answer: 93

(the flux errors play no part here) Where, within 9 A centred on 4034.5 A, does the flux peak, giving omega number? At 4038.0 A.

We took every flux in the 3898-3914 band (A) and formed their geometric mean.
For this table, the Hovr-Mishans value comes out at 33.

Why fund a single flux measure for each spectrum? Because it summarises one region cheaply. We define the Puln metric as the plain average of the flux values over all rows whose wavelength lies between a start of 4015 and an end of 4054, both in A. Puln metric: 48.7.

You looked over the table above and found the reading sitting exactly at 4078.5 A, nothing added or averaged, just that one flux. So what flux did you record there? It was 43.7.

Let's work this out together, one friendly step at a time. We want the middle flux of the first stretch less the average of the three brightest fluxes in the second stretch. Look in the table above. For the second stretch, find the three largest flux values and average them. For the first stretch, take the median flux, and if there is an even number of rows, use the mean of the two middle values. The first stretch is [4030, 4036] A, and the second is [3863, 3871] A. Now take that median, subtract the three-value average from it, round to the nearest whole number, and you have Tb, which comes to 13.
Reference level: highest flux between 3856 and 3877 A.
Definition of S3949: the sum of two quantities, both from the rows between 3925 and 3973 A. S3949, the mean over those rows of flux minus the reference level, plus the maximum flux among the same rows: 31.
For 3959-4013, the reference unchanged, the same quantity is 55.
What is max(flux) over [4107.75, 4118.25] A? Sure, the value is 50.3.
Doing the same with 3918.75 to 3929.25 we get 31.8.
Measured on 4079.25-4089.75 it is 52.8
